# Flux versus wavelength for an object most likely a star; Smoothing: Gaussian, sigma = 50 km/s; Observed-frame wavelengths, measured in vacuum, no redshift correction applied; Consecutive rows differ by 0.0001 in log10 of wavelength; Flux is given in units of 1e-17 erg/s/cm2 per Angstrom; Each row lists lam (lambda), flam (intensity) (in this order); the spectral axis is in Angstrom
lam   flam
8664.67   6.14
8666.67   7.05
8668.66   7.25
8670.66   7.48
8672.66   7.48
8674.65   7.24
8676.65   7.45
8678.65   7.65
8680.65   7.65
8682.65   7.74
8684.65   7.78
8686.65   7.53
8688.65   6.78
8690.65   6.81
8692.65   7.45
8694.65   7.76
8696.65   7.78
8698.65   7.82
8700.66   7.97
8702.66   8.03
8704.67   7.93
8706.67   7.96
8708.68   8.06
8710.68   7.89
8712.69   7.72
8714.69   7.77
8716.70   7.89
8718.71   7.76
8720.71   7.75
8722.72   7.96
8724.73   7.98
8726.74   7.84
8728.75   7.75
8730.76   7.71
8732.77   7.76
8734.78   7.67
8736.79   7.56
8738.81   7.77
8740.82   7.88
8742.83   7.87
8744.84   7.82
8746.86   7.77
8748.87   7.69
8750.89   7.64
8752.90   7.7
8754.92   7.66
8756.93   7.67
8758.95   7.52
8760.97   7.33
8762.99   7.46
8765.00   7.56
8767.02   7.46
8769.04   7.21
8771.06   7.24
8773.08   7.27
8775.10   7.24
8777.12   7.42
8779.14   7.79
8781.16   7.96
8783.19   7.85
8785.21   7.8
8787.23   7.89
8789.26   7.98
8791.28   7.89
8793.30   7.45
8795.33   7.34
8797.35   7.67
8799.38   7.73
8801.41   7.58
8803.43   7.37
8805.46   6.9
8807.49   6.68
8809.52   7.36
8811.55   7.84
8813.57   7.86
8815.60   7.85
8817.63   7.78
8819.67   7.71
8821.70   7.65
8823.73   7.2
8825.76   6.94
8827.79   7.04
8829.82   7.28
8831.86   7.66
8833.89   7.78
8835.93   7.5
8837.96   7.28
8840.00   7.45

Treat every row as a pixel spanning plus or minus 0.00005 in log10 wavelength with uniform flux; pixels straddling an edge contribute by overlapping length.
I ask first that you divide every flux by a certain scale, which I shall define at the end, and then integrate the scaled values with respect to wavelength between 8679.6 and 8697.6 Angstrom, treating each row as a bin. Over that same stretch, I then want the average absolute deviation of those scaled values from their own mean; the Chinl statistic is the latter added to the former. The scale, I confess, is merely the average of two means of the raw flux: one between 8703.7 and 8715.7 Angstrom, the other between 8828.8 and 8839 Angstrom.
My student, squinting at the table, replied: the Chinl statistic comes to 17.5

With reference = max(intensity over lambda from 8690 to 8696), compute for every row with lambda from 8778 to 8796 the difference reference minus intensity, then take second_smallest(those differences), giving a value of -0.20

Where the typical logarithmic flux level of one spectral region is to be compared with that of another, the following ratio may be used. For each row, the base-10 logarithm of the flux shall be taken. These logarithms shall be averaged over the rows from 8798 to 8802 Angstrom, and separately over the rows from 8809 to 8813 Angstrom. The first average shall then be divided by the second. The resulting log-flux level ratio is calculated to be 1.00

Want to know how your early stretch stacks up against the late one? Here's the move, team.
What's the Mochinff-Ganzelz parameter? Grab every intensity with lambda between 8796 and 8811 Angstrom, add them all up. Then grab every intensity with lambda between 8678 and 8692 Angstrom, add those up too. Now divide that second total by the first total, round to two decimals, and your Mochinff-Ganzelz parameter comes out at 1.01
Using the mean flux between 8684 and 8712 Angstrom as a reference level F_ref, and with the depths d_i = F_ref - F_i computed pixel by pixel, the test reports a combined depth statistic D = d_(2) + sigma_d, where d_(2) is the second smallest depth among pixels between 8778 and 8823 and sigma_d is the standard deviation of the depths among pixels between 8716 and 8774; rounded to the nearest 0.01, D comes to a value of -0.07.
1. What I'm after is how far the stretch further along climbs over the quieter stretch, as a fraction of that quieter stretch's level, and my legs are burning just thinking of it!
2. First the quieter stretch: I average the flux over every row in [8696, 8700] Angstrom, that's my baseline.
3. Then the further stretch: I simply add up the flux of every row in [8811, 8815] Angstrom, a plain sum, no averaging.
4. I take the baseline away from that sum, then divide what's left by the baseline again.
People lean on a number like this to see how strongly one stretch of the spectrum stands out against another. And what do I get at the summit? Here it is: 1.01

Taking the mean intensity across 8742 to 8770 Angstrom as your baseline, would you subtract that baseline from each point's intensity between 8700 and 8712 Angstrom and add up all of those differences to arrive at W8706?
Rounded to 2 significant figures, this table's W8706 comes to 2.3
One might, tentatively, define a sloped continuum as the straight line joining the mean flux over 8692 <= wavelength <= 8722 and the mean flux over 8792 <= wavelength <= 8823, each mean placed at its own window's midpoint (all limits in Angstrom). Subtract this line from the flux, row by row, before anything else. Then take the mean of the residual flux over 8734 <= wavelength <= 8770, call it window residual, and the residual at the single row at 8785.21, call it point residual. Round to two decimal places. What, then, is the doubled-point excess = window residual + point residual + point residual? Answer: 0.35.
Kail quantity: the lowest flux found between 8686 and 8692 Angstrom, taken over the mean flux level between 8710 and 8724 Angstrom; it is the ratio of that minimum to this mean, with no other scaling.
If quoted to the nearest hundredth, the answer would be 0.87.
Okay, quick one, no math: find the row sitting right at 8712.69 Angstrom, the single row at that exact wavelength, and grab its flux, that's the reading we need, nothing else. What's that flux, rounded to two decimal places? 7.72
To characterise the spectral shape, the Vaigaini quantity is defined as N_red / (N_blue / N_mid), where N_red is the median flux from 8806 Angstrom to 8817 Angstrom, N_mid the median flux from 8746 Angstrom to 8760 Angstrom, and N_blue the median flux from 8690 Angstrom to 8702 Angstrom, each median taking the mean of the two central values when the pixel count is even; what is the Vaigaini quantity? 7.7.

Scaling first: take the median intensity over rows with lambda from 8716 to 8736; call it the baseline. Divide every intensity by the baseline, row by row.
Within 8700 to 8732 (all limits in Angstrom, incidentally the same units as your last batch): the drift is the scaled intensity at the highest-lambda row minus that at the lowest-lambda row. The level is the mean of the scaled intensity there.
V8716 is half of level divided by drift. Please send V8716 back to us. -15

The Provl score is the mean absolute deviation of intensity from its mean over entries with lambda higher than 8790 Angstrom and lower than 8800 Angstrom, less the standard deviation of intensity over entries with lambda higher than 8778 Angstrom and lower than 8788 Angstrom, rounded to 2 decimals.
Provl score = 0.11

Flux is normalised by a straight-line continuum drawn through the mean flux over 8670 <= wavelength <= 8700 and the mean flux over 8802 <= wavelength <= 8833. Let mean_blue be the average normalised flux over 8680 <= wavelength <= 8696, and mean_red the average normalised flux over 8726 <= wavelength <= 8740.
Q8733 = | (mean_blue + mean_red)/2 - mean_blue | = 0.021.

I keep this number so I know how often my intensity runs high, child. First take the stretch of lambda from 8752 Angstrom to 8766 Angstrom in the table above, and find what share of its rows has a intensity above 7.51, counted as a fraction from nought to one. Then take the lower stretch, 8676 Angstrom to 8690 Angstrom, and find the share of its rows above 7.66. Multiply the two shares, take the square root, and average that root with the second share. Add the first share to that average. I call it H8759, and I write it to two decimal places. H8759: 1.08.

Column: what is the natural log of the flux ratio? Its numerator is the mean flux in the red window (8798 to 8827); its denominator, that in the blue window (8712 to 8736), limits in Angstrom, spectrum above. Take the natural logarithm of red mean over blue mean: -0.044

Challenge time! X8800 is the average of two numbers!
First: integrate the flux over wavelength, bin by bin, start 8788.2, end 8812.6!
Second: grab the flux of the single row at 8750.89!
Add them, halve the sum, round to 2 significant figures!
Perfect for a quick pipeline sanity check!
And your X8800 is 95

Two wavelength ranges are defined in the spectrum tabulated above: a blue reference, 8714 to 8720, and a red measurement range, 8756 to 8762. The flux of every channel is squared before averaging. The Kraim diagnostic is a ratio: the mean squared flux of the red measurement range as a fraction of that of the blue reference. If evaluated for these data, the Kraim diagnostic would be 0.92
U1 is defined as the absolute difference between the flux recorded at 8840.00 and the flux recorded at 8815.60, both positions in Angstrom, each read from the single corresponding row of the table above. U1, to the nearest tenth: 0.4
